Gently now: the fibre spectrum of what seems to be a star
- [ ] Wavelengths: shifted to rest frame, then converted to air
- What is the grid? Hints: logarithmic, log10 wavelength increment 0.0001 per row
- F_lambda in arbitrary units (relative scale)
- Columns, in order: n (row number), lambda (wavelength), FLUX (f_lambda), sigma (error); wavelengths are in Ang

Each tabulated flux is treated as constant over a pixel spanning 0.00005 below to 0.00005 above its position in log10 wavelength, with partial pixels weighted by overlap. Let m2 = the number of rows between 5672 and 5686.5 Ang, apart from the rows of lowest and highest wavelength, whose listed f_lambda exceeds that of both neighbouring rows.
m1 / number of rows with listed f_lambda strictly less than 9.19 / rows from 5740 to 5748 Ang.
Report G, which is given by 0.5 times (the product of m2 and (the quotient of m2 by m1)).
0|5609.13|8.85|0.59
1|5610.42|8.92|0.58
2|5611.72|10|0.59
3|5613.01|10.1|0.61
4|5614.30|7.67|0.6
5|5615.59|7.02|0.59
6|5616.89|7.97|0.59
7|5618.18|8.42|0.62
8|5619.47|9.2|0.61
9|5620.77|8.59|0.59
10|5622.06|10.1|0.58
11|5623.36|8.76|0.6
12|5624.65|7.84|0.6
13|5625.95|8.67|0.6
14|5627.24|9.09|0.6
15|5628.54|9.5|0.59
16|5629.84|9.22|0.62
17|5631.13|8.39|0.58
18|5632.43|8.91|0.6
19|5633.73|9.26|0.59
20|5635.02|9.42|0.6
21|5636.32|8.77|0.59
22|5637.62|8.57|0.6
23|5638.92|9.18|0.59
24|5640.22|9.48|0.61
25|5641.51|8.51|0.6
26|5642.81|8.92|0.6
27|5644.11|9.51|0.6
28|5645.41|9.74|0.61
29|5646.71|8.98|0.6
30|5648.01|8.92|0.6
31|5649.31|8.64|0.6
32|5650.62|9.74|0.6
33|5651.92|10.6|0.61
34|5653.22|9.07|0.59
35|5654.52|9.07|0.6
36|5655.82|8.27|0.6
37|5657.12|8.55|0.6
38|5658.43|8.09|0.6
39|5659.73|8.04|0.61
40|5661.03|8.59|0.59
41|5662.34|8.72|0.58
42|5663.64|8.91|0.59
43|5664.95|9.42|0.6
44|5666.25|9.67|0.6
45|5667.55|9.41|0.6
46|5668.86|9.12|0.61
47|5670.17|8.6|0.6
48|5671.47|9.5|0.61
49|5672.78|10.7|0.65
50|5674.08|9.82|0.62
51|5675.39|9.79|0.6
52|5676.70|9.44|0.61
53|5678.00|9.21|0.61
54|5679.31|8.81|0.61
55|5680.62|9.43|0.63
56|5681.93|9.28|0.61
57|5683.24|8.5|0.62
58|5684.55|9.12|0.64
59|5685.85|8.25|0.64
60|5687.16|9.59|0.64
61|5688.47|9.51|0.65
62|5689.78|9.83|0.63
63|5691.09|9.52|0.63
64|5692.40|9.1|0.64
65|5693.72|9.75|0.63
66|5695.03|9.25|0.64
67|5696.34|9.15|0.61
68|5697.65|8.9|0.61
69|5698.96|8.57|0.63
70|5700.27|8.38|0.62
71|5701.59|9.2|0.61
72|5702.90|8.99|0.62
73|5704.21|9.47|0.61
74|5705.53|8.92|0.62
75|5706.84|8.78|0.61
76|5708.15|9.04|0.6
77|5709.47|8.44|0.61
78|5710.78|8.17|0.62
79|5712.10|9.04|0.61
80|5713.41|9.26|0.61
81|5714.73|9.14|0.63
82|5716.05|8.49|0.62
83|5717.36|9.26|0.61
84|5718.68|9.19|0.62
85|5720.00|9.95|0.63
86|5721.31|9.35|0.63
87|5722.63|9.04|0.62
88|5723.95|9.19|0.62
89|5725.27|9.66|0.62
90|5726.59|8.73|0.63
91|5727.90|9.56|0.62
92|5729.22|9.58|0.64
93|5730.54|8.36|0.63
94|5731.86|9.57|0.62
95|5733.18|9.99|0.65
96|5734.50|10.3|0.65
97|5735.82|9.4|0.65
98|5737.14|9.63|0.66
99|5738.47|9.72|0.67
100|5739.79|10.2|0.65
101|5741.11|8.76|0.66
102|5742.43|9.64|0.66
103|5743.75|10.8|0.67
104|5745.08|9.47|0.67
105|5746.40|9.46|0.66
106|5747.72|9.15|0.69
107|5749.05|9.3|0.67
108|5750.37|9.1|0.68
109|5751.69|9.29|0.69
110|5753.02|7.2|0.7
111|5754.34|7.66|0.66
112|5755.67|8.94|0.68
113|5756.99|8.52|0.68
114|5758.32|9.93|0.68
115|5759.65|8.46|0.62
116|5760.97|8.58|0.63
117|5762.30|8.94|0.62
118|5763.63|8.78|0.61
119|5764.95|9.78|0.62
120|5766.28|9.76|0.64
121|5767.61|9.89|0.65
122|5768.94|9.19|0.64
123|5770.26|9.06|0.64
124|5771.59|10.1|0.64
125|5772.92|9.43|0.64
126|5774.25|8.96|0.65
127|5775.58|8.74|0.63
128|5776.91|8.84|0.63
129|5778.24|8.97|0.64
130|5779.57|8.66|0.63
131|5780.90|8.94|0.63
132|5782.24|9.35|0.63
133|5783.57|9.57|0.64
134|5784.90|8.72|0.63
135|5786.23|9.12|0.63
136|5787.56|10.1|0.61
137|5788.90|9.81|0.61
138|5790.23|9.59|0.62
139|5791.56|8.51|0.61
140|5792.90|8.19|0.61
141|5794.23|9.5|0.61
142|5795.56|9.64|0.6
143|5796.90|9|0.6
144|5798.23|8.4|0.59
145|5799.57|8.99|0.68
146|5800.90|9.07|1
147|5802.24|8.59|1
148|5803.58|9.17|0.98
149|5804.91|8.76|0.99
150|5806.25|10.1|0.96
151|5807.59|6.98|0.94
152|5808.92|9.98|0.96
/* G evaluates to 1.0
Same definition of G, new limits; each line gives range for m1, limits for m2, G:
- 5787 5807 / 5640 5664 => 0.5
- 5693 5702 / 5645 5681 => 2.0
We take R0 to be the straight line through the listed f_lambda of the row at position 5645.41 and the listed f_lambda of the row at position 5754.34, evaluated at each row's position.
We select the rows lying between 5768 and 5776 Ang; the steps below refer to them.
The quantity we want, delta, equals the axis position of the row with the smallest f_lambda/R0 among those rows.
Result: 5775.58 Ang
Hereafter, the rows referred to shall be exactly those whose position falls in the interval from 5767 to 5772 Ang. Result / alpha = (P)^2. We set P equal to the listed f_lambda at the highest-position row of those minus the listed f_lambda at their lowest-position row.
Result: 0.0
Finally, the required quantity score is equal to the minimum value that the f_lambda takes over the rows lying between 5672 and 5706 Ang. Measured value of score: 8.25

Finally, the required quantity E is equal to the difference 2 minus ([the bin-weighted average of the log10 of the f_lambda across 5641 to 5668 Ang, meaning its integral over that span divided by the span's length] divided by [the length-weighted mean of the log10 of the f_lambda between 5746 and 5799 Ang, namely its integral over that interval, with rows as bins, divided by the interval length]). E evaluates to 1.00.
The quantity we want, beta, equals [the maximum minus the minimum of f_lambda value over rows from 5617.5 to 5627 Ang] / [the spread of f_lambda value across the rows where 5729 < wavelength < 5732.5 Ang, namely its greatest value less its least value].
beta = 1.85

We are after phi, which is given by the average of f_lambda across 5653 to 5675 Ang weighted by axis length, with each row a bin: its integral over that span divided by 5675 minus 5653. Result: 9.04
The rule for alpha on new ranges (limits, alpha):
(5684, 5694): 0.4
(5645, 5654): 0.4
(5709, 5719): 0.6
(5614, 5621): 0.8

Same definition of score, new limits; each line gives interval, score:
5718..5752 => 8.36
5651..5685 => 8.04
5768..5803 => 8.19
